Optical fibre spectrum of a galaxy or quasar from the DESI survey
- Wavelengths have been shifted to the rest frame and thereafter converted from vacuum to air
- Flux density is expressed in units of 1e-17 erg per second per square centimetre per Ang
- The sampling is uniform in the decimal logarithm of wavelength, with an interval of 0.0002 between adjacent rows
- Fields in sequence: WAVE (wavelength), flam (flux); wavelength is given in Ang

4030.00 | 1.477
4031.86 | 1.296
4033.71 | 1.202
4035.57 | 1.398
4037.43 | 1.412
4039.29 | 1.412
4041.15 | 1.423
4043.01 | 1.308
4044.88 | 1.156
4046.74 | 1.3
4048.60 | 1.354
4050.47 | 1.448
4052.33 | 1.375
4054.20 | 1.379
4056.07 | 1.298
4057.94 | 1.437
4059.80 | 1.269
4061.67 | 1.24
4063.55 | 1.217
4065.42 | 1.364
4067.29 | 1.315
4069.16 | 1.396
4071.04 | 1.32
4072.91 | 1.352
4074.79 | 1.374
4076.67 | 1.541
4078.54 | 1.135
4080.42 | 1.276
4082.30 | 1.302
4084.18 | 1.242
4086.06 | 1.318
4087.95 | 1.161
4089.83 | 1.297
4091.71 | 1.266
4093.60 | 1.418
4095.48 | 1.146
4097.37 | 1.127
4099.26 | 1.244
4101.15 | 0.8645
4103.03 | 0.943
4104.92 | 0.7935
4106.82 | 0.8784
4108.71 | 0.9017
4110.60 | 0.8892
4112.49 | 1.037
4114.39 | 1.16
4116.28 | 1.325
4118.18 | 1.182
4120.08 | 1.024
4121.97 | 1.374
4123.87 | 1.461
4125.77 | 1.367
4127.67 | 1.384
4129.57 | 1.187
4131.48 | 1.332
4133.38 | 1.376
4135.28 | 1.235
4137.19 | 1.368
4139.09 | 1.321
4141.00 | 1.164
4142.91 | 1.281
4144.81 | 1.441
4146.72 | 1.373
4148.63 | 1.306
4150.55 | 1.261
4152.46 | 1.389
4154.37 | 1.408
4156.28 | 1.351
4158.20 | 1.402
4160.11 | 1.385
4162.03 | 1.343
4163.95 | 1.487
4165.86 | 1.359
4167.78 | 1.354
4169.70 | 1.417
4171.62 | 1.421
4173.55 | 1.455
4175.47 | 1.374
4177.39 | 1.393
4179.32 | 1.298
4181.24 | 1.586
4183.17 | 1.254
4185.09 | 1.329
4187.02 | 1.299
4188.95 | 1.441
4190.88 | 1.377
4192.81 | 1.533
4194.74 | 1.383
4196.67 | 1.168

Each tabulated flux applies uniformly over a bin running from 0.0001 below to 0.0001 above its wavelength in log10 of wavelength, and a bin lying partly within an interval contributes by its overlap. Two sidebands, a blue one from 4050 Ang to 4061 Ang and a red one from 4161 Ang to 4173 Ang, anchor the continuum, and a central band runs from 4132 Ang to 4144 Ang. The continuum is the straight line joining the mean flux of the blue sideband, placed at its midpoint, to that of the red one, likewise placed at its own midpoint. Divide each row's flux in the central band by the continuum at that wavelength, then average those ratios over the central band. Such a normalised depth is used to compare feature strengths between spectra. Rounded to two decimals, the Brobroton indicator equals 0.93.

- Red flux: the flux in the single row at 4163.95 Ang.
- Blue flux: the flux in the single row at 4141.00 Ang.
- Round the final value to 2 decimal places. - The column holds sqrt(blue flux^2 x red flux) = 1.42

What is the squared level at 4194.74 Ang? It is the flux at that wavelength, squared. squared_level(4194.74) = 1.91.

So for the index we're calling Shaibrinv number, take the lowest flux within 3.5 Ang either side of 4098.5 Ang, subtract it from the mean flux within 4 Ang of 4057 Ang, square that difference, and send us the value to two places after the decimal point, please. 0.23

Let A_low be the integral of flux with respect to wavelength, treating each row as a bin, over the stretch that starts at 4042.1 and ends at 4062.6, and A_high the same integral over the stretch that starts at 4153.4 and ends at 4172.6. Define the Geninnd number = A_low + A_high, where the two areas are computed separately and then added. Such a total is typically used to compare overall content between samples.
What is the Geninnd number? 54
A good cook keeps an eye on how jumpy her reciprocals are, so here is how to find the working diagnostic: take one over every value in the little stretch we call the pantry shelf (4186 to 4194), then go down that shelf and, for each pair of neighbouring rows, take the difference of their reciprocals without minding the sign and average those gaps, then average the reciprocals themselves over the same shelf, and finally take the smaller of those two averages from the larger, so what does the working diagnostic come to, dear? 0.65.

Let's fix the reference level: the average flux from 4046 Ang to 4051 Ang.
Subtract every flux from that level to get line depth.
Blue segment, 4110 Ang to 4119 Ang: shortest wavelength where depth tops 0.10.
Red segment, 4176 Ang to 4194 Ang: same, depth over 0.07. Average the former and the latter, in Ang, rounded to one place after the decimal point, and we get 4146.9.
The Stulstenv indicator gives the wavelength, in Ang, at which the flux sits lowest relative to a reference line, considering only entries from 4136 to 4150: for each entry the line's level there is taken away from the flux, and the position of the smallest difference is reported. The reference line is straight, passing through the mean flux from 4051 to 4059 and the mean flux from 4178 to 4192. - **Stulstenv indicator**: 4141.00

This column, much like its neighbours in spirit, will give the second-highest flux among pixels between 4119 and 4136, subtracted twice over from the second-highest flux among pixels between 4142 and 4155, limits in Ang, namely -1.36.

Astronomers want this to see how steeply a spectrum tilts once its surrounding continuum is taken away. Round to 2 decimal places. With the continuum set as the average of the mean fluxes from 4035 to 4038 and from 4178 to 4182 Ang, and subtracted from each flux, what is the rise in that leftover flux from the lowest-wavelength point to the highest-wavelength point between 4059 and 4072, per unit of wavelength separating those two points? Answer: 0.00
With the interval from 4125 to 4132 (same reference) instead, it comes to -0.01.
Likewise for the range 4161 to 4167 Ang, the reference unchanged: 0.00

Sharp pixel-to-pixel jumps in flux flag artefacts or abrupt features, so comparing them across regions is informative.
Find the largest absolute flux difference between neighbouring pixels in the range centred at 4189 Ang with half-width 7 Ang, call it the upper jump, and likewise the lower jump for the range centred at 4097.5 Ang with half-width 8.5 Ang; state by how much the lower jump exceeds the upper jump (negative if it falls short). 0.22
